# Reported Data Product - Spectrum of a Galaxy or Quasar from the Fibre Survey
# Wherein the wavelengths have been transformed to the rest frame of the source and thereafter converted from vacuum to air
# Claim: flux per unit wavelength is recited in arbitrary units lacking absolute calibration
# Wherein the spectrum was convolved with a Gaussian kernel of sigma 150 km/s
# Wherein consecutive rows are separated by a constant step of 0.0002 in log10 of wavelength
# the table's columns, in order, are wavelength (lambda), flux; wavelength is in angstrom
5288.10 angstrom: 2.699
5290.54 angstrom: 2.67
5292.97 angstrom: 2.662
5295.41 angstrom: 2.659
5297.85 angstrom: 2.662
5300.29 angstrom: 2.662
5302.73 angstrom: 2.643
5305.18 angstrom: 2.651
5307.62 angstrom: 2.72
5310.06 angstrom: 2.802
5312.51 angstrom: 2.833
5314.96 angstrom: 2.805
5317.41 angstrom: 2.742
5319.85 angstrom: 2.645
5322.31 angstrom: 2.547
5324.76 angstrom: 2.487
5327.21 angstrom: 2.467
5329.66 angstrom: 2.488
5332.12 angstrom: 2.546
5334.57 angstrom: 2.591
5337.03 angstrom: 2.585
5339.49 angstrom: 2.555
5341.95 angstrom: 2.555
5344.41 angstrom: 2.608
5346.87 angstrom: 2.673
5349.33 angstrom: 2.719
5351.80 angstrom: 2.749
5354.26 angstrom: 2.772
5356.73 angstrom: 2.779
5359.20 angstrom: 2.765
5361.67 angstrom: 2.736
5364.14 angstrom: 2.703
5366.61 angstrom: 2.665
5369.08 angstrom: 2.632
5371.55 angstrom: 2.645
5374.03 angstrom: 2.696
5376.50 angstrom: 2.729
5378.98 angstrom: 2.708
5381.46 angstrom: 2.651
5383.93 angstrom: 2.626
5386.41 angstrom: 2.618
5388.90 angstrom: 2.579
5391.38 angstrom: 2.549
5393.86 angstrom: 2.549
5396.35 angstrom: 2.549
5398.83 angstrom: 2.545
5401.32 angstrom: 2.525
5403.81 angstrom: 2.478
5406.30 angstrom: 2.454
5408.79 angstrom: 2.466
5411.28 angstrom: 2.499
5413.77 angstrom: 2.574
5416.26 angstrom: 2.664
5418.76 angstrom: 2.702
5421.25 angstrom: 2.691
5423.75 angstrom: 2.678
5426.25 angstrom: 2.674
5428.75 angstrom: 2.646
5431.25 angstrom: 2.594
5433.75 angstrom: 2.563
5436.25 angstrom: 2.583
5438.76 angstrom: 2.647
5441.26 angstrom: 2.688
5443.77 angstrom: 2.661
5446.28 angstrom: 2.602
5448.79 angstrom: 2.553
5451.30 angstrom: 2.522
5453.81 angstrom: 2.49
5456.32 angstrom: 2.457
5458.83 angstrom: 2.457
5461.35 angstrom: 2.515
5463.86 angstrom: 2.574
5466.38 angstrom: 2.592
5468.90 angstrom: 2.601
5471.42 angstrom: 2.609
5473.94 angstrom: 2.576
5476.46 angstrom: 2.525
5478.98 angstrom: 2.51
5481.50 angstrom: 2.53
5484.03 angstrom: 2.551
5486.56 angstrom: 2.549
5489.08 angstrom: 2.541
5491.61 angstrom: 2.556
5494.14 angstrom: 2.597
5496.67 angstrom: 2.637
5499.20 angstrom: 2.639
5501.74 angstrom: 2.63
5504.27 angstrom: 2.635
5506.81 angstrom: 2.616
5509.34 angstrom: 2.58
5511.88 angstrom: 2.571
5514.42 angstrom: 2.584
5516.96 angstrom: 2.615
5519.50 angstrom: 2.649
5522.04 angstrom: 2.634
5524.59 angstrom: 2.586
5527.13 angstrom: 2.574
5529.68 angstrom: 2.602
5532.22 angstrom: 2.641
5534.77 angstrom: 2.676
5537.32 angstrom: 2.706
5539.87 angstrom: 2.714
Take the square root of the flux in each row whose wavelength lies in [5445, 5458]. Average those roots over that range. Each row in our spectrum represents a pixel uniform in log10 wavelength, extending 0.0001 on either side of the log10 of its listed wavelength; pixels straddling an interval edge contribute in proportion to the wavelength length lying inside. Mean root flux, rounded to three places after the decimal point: 1.589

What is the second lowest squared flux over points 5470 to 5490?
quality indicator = 6.4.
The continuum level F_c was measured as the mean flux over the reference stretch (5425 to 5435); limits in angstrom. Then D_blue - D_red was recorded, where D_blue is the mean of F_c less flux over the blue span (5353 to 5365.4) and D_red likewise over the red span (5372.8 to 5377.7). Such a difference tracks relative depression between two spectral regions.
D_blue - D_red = 0.0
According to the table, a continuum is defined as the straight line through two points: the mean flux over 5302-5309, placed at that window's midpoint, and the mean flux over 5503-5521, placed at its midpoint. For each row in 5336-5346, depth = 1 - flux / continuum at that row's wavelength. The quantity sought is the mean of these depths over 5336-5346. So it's 0.032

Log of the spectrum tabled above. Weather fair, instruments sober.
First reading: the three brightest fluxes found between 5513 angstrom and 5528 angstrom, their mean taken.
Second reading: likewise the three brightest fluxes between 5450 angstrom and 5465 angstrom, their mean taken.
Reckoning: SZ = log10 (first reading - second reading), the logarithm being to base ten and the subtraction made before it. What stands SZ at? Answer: -1.0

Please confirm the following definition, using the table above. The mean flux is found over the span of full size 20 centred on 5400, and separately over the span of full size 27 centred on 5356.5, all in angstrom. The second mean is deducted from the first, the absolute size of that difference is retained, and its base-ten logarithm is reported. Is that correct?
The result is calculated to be -0.71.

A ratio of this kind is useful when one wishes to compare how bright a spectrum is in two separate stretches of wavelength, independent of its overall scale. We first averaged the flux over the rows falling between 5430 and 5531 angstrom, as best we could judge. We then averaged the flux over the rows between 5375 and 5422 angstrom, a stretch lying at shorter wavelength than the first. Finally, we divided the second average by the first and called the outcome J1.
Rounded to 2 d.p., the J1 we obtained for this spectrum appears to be 1.00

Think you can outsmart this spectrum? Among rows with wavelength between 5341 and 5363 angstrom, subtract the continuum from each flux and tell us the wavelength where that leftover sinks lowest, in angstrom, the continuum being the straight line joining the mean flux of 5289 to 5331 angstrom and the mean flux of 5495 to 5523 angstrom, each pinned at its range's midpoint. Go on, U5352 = 5341.95 angstrom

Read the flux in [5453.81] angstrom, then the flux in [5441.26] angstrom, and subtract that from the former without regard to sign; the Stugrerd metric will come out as 0.20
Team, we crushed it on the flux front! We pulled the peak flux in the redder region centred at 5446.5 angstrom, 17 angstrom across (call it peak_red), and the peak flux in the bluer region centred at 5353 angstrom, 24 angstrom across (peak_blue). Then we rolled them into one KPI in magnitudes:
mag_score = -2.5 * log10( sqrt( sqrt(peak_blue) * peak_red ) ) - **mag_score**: -0.814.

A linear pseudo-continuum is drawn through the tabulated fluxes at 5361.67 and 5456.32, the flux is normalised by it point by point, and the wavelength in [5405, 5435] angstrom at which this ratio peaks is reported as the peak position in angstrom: 5418.76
